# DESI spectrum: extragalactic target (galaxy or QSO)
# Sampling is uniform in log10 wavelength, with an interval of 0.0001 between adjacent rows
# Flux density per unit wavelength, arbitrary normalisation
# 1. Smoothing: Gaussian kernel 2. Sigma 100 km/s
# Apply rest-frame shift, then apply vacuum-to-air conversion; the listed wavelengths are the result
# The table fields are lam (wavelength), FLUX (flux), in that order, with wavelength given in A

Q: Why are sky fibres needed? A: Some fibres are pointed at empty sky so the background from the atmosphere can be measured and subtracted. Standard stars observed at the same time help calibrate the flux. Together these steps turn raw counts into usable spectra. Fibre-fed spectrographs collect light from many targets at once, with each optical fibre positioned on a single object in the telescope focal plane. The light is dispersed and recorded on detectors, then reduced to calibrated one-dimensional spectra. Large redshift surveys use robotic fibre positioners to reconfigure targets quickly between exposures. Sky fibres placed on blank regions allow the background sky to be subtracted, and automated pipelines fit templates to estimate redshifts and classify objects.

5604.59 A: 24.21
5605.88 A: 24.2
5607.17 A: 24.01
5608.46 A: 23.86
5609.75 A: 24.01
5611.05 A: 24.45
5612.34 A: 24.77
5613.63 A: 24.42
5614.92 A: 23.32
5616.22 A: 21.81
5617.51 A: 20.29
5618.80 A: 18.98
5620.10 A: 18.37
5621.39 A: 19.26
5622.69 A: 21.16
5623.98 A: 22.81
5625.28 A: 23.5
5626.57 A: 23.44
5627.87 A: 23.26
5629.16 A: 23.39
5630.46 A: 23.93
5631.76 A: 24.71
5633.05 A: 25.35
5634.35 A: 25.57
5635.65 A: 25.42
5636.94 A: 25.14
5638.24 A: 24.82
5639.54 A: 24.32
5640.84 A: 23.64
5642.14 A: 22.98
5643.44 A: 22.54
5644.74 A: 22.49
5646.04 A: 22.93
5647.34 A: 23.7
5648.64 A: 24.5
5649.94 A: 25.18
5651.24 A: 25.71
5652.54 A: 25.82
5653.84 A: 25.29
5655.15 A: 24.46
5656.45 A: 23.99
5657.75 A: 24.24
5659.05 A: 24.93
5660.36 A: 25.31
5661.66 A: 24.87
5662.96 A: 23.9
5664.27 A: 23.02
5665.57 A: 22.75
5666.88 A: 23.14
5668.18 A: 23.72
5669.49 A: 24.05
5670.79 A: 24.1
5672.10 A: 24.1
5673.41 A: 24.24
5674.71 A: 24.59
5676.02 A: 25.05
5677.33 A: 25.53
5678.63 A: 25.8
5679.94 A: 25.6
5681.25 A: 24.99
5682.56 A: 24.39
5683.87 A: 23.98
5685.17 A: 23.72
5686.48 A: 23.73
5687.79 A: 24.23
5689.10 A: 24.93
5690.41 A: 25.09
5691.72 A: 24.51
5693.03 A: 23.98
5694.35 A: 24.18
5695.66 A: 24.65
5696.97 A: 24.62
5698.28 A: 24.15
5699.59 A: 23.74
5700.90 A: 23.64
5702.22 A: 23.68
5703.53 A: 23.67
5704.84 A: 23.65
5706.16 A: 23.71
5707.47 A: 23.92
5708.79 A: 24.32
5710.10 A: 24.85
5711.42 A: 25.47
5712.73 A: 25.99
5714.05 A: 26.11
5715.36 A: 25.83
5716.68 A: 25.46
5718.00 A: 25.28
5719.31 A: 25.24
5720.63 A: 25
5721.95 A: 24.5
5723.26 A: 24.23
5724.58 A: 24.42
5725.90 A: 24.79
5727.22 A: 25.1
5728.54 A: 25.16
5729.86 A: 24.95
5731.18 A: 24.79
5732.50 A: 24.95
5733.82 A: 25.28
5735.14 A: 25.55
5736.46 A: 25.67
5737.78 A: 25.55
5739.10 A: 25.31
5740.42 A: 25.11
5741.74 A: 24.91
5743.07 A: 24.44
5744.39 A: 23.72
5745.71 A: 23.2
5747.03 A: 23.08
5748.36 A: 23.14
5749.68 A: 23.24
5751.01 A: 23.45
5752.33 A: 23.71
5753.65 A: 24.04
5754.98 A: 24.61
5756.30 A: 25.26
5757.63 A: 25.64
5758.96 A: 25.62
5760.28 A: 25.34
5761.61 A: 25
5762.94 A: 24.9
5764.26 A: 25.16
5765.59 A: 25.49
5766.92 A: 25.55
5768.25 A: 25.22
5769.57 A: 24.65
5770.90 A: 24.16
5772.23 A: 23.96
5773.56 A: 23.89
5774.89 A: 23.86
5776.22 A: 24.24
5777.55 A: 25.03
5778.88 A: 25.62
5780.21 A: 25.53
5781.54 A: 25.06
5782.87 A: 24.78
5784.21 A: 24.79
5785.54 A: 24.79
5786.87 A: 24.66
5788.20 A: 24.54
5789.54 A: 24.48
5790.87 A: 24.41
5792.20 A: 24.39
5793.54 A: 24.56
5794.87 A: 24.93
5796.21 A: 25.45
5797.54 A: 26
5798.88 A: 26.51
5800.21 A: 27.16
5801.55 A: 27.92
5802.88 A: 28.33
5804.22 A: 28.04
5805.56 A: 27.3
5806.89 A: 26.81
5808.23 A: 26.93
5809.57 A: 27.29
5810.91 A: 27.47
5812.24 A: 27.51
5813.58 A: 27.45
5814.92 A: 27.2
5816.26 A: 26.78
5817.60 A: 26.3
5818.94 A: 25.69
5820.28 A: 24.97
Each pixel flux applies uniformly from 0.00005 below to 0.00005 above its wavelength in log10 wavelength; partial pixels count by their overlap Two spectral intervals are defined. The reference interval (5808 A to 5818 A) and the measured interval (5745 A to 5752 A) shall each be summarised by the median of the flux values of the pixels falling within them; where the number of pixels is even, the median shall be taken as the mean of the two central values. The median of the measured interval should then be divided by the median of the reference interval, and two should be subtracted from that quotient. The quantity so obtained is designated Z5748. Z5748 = -1.15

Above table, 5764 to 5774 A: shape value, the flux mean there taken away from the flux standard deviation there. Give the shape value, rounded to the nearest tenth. -24.1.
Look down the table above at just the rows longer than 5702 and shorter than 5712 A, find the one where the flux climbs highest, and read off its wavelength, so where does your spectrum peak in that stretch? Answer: 5711.42 A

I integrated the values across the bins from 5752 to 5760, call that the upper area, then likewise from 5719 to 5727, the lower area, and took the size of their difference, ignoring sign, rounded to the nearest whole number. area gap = 2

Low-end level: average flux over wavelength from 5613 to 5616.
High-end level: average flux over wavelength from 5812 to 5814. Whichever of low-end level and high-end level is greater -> 27.5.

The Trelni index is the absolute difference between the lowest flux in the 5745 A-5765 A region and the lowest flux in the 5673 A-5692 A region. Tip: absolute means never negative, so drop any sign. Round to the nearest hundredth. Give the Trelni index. 0.64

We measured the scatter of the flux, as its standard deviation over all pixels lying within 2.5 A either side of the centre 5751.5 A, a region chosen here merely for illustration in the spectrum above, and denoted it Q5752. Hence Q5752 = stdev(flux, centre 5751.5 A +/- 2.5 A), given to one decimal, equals 0.3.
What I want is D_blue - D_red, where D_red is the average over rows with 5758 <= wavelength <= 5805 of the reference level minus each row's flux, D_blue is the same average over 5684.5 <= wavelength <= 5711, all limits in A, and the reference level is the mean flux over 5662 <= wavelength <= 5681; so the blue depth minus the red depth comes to 1.1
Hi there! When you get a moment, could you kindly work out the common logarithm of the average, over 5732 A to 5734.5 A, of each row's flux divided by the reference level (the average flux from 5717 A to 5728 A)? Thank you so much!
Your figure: 0.005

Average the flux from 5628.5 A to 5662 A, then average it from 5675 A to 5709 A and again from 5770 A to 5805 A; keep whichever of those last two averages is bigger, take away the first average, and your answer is 0.84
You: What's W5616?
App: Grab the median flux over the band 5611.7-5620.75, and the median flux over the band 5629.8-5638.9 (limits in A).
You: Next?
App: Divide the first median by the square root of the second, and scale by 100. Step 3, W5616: 435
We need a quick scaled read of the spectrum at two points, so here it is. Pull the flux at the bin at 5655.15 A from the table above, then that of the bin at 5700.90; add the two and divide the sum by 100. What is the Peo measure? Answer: 0.48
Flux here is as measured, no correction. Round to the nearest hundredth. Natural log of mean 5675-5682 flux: 3.23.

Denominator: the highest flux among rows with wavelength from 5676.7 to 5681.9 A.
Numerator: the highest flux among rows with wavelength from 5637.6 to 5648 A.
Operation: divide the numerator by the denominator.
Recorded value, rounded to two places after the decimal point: 0.96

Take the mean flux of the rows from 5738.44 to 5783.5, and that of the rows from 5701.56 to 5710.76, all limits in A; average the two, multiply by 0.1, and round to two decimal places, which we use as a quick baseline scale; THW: 2.43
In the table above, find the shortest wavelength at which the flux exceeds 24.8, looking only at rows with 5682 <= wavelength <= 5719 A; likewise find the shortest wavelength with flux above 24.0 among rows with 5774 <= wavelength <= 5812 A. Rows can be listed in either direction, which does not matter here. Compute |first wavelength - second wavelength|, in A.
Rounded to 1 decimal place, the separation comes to 87.1 A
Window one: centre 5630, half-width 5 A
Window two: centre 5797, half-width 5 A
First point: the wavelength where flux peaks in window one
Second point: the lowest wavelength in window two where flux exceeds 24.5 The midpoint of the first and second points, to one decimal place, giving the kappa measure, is 5713.9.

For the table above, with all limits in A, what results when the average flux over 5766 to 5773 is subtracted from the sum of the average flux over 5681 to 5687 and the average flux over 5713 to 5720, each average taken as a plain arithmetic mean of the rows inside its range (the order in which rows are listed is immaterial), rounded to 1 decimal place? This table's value 25.0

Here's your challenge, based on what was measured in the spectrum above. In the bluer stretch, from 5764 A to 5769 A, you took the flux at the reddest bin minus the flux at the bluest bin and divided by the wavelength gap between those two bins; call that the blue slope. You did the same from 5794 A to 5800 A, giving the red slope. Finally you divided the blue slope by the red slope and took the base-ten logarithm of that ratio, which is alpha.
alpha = -1.4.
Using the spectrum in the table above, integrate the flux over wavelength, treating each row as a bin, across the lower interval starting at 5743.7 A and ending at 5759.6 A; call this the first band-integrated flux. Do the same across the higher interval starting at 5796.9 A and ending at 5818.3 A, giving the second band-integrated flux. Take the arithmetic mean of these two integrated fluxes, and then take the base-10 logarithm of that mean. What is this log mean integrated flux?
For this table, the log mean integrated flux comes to 2.68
